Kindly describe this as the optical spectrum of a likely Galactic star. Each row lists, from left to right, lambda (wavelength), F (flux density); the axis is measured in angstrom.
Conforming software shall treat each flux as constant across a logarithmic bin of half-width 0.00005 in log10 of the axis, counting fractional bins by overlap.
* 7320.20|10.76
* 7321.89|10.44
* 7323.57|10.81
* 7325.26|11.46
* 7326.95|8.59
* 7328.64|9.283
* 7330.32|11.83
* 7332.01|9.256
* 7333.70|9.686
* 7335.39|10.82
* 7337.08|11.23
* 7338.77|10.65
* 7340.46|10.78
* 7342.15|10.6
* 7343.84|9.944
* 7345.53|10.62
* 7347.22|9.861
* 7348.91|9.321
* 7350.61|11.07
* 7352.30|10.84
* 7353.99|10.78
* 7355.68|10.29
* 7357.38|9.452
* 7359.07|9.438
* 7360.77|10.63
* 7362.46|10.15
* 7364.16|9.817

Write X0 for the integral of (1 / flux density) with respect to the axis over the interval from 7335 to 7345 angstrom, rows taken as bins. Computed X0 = 0.94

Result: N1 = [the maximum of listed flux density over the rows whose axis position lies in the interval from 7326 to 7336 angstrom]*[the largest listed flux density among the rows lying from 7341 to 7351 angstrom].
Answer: 131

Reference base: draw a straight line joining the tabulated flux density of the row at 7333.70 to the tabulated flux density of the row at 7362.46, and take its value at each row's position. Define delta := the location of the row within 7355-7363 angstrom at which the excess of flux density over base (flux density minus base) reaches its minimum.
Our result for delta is 7359.07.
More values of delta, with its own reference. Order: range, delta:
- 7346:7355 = 7348.91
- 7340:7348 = 7347.22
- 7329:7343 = 7332.01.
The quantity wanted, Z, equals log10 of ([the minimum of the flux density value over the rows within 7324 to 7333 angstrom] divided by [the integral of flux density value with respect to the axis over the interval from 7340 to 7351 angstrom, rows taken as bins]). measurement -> -1.12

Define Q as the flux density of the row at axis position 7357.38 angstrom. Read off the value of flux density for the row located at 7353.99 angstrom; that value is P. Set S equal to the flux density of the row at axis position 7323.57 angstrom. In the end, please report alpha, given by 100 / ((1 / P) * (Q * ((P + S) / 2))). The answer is 10.6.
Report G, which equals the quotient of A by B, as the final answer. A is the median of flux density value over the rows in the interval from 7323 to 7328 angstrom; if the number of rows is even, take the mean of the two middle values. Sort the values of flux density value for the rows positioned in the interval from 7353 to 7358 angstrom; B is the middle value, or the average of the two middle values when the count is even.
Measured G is 1.05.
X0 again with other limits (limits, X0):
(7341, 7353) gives 1.17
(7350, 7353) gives 0.27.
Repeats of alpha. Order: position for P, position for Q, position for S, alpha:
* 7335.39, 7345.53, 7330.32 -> 9.0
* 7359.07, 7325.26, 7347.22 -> 8.5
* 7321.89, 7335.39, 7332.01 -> 9.8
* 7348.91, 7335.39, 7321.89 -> 8.7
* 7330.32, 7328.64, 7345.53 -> 11.4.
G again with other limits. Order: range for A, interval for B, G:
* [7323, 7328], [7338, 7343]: 1.02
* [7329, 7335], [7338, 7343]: 0.91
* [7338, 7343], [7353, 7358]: 1.03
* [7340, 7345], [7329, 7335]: 1.09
